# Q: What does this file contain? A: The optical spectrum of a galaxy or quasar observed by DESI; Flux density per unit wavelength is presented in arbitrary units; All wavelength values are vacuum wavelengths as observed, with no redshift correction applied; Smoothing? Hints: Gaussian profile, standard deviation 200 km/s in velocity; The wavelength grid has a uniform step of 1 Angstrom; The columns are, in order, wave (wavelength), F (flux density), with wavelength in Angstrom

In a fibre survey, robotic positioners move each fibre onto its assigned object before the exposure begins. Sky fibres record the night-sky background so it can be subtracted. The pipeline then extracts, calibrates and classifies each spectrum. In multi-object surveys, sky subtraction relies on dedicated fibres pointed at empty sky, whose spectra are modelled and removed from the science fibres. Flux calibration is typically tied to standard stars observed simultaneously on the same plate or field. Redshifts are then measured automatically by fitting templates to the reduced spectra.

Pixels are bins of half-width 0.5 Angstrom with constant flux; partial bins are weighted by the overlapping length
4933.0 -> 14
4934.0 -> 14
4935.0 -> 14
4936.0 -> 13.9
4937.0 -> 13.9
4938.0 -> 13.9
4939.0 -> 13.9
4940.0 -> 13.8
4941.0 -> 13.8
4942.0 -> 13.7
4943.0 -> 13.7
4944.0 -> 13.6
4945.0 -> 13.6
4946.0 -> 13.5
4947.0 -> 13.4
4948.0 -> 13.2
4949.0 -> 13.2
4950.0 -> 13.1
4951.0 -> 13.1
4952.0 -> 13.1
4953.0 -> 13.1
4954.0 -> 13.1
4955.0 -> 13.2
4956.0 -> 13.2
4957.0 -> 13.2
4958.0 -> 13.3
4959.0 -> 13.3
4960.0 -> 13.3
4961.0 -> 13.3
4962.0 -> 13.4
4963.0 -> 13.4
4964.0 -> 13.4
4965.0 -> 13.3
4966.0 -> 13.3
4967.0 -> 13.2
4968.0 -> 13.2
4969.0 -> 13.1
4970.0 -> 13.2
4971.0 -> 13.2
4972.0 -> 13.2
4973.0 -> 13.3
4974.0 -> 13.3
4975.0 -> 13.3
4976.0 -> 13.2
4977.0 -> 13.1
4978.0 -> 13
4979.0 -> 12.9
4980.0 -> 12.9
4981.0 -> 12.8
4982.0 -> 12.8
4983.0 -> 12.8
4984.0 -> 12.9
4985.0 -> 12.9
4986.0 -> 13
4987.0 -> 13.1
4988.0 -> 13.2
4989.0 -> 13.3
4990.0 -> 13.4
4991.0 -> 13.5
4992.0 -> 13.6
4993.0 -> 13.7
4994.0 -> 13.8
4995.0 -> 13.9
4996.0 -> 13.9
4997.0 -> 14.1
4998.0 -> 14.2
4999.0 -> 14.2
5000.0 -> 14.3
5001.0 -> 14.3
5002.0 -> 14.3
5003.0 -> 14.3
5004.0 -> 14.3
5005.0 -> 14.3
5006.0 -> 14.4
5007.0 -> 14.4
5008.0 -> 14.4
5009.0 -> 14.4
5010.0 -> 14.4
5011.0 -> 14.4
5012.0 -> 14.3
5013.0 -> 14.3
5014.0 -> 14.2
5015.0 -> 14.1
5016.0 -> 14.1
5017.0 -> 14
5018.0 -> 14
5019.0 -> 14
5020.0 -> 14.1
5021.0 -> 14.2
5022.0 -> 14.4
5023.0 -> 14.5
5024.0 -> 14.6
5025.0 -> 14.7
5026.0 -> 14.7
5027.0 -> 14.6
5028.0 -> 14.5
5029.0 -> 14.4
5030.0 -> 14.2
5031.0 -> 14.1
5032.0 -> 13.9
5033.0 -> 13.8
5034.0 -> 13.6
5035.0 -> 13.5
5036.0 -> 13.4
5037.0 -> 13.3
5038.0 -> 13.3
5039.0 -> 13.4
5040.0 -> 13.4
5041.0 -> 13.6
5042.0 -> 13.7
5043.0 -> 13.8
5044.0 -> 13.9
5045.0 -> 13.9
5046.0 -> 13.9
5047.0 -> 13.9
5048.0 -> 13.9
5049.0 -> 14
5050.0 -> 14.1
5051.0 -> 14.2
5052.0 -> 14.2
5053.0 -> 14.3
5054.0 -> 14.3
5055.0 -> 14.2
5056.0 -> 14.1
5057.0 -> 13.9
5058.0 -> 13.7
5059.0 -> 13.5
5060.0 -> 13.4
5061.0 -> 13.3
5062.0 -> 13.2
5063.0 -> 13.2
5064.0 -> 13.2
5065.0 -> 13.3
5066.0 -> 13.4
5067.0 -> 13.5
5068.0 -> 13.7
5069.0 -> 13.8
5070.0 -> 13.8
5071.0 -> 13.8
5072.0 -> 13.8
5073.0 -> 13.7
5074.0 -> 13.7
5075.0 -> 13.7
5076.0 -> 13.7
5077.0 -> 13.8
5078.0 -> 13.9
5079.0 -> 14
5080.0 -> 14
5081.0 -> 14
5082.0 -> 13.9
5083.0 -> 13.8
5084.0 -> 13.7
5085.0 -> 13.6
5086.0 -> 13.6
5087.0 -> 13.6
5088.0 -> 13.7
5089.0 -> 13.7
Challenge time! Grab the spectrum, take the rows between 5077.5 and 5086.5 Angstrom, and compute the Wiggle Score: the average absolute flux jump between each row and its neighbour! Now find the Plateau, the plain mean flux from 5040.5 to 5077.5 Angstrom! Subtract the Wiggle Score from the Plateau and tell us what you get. 13.7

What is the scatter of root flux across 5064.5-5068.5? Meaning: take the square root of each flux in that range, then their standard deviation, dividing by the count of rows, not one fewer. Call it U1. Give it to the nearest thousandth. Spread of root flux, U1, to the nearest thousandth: 0.020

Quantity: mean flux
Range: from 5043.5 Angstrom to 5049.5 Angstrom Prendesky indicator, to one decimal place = 13.9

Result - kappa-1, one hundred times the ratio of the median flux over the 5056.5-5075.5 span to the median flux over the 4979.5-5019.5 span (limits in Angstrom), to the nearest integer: 98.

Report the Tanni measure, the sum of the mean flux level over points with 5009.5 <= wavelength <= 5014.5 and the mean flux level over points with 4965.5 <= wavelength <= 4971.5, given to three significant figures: 27.5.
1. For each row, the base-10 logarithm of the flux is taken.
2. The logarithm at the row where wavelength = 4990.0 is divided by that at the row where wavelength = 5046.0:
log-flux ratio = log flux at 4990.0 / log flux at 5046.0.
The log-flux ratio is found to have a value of 0.99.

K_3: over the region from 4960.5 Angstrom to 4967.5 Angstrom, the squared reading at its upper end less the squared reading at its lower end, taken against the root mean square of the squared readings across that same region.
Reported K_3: -0.01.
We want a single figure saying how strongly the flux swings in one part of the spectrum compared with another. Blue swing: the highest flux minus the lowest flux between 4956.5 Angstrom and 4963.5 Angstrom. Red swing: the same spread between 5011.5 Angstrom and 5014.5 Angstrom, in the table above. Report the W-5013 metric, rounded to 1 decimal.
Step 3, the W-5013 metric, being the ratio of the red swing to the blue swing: 0.5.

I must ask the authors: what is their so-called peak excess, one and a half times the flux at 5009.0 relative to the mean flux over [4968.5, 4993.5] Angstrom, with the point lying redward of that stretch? 1.64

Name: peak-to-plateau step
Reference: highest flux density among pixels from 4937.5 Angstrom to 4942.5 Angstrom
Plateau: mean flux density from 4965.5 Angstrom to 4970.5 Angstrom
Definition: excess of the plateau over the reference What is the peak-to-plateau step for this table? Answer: -0.7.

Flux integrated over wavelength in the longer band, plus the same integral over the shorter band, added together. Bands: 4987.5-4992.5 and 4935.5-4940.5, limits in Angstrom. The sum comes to 136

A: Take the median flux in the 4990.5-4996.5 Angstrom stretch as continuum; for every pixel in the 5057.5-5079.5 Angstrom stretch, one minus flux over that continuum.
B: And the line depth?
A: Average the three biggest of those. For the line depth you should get 0.0400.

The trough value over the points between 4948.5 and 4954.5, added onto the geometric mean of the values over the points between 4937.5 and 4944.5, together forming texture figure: 26.9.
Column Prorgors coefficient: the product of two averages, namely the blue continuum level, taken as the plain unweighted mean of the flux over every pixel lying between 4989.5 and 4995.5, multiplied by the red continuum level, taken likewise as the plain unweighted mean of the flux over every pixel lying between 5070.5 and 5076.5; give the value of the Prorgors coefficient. 187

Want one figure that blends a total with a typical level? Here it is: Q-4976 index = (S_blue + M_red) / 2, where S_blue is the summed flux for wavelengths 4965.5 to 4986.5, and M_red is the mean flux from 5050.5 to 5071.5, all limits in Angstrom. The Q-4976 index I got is 144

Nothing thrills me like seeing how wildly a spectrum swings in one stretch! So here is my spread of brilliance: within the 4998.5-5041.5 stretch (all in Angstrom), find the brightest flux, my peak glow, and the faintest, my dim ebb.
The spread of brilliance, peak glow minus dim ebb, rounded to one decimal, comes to 1.4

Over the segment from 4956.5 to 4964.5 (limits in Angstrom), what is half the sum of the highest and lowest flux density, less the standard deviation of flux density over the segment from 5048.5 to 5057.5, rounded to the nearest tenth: 13.2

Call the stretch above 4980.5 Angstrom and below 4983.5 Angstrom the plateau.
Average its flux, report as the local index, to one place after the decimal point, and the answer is 12.8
